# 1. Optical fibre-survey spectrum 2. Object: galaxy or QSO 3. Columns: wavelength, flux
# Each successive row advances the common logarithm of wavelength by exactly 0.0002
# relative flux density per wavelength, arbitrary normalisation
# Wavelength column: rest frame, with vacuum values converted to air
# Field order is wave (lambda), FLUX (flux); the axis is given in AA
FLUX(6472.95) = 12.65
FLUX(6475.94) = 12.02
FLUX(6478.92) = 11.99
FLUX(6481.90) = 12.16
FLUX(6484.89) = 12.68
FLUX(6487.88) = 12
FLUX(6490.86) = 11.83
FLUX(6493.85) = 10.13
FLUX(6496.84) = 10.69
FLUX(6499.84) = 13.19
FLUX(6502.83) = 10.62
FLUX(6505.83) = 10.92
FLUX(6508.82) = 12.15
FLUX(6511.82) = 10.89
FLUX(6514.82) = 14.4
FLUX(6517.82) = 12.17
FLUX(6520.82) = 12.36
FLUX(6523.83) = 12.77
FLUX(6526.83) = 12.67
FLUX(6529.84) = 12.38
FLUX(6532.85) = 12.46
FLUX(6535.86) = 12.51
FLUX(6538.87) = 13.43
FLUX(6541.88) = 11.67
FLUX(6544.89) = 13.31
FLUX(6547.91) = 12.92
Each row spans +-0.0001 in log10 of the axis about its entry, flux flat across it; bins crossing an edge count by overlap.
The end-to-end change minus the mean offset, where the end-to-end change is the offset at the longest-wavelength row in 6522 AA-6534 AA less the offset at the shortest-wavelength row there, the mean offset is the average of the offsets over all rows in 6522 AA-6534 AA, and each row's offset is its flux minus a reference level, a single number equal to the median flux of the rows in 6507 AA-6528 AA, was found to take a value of -0.5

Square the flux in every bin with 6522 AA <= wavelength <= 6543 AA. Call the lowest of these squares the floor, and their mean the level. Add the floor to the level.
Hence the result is 294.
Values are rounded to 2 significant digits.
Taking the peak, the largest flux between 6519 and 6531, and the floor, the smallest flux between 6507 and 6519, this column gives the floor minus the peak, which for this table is -1.9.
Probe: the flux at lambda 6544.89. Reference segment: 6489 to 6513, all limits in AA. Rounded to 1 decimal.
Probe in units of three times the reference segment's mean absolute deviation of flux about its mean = 5.4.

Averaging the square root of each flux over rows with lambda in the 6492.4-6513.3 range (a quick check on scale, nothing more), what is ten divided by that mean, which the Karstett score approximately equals 2.99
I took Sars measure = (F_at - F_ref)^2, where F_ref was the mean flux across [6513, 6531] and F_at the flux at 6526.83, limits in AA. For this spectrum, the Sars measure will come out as 0.0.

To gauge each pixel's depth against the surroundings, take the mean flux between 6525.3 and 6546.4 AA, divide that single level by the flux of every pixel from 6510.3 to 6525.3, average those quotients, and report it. 1.02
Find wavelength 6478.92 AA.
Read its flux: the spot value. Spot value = 11.99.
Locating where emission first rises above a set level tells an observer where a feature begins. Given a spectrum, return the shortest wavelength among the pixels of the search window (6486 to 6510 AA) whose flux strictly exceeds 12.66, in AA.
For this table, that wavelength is 6499.84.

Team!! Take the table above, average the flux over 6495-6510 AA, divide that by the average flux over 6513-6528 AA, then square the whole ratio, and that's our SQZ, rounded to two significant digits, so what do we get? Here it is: 0.80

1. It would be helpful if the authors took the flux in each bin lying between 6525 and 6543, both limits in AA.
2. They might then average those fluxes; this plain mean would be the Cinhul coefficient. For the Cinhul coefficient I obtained 12.5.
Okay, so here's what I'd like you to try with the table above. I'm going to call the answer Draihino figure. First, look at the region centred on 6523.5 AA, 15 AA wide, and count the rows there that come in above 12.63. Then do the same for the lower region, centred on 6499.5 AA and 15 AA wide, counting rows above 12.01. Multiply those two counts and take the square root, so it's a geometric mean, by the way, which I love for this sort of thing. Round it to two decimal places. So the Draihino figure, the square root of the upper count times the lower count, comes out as 1.41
